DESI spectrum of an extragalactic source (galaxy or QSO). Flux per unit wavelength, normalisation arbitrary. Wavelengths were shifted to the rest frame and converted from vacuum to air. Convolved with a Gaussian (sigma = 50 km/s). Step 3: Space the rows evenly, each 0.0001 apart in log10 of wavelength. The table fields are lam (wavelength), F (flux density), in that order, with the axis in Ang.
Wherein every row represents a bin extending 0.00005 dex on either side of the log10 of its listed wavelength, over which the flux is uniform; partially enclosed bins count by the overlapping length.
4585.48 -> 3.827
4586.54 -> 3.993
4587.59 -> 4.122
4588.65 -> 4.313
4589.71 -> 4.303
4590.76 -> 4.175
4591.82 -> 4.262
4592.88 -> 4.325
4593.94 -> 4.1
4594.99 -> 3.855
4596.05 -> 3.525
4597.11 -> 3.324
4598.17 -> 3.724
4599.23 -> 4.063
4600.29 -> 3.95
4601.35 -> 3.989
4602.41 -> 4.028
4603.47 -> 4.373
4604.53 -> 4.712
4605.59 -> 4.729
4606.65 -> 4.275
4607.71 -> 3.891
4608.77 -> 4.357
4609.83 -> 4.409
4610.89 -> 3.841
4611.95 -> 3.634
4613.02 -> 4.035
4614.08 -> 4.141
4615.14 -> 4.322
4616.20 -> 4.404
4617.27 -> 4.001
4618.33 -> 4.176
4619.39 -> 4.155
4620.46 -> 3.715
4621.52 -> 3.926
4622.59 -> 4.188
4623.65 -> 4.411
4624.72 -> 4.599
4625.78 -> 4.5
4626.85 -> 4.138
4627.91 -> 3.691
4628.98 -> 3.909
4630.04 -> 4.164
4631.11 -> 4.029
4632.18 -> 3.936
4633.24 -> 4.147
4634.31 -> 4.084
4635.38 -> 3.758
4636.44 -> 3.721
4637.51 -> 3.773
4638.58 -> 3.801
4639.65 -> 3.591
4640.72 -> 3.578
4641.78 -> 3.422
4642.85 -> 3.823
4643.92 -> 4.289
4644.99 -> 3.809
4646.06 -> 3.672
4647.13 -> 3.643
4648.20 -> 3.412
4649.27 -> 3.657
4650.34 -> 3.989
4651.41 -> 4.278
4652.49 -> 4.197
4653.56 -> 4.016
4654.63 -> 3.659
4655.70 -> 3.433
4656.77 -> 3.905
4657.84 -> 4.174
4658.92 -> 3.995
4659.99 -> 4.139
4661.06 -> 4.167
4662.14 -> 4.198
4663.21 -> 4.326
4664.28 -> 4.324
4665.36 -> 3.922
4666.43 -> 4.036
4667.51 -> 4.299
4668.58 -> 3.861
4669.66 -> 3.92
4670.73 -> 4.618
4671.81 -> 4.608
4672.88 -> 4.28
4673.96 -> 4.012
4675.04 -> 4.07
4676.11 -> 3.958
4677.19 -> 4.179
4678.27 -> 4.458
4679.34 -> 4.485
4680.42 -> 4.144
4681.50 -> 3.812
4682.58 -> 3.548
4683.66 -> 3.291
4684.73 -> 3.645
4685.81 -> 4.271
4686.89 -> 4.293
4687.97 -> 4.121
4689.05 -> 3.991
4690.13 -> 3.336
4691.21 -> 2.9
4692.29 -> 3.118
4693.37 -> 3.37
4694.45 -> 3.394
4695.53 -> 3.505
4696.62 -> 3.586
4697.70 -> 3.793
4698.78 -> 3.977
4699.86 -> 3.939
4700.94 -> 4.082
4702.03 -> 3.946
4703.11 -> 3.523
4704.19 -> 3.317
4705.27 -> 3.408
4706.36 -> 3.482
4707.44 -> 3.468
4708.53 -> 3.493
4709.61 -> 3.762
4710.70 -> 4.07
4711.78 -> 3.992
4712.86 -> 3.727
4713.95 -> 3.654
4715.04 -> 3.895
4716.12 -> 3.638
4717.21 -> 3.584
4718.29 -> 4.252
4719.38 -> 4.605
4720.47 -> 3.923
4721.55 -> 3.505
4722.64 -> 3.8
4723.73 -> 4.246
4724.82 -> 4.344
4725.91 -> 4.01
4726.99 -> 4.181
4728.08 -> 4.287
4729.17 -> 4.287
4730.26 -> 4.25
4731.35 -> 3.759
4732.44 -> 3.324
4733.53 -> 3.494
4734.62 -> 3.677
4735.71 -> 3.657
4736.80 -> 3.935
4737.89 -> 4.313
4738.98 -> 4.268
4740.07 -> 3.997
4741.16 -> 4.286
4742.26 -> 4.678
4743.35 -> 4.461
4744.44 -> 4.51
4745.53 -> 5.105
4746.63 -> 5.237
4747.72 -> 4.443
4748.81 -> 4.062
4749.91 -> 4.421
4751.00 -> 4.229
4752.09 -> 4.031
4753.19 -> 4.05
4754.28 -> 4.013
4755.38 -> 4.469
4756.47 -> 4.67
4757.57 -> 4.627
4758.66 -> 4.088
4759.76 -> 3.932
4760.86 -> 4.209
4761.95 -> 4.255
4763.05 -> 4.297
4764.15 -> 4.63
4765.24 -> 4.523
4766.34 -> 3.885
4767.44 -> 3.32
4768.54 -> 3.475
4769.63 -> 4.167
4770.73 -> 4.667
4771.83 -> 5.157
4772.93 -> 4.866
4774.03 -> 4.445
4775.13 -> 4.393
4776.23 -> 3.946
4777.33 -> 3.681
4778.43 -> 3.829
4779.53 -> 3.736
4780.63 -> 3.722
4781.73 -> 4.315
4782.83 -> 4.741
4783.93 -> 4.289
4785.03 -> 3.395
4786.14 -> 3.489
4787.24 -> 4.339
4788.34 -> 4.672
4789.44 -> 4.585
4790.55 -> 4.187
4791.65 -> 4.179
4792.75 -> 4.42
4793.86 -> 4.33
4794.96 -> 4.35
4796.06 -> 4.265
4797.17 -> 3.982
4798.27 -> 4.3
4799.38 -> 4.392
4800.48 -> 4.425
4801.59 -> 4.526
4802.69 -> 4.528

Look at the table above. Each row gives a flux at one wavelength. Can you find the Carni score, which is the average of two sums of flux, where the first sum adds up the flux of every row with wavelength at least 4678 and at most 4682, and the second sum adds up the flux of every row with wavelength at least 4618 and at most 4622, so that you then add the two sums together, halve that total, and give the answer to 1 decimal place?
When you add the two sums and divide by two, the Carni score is 16.4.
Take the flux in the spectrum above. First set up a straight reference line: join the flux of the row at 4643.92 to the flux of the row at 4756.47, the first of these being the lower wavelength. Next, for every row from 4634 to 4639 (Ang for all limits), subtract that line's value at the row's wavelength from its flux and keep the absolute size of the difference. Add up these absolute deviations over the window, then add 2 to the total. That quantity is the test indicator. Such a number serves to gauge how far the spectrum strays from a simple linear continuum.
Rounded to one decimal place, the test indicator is 4.2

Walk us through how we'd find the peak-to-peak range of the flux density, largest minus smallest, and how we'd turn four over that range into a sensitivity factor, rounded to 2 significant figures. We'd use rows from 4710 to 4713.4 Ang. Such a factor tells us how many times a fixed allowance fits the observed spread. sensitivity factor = 12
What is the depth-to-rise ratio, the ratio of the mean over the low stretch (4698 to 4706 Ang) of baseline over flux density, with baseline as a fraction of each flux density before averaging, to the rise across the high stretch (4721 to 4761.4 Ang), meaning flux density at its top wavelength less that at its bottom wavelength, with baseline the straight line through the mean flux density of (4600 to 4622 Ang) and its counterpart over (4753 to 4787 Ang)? 1.6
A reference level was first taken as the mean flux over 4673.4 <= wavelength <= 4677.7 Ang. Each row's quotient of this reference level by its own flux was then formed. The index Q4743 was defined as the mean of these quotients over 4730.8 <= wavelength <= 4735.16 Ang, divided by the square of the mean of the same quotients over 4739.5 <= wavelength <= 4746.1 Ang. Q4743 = 1.4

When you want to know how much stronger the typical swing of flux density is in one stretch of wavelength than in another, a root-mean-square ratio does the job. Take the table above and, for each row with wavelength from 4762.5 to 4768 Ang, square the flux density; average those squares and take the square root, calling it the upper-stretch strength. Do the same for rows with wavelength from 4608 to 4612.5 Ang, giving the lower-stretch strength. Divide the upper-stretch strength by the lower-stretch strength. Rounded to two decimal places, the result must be 1.02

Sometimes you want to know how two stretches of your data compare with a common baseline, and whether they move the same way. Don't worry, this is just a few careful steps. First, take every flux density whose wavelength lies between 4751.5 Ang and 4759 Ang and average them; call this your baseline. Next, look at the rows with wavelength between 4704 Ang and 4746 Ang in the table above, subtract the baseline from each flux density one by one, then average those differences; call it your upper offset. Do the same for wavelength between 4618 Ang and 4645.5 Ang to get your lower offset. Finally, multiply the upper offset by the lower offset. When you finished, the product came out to 0.10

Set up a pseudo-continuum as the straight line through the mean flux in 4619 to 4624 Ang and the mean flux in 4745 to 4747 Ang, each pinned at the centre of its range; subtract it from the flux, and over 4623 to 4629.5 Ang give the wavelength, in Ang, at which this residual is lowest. 4627.91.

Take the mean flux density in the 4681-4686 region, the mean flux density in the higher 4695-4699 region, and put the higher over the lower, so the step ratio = 1.00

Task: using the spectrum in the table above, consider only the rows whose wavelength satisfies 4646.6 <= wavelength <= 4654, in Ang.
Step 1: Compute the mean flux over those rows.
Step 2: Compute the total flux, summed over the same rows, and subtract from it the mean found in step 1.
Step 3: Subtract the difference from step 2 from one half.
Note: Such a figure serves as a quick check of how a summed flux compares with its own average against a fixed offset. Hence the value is -22.8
